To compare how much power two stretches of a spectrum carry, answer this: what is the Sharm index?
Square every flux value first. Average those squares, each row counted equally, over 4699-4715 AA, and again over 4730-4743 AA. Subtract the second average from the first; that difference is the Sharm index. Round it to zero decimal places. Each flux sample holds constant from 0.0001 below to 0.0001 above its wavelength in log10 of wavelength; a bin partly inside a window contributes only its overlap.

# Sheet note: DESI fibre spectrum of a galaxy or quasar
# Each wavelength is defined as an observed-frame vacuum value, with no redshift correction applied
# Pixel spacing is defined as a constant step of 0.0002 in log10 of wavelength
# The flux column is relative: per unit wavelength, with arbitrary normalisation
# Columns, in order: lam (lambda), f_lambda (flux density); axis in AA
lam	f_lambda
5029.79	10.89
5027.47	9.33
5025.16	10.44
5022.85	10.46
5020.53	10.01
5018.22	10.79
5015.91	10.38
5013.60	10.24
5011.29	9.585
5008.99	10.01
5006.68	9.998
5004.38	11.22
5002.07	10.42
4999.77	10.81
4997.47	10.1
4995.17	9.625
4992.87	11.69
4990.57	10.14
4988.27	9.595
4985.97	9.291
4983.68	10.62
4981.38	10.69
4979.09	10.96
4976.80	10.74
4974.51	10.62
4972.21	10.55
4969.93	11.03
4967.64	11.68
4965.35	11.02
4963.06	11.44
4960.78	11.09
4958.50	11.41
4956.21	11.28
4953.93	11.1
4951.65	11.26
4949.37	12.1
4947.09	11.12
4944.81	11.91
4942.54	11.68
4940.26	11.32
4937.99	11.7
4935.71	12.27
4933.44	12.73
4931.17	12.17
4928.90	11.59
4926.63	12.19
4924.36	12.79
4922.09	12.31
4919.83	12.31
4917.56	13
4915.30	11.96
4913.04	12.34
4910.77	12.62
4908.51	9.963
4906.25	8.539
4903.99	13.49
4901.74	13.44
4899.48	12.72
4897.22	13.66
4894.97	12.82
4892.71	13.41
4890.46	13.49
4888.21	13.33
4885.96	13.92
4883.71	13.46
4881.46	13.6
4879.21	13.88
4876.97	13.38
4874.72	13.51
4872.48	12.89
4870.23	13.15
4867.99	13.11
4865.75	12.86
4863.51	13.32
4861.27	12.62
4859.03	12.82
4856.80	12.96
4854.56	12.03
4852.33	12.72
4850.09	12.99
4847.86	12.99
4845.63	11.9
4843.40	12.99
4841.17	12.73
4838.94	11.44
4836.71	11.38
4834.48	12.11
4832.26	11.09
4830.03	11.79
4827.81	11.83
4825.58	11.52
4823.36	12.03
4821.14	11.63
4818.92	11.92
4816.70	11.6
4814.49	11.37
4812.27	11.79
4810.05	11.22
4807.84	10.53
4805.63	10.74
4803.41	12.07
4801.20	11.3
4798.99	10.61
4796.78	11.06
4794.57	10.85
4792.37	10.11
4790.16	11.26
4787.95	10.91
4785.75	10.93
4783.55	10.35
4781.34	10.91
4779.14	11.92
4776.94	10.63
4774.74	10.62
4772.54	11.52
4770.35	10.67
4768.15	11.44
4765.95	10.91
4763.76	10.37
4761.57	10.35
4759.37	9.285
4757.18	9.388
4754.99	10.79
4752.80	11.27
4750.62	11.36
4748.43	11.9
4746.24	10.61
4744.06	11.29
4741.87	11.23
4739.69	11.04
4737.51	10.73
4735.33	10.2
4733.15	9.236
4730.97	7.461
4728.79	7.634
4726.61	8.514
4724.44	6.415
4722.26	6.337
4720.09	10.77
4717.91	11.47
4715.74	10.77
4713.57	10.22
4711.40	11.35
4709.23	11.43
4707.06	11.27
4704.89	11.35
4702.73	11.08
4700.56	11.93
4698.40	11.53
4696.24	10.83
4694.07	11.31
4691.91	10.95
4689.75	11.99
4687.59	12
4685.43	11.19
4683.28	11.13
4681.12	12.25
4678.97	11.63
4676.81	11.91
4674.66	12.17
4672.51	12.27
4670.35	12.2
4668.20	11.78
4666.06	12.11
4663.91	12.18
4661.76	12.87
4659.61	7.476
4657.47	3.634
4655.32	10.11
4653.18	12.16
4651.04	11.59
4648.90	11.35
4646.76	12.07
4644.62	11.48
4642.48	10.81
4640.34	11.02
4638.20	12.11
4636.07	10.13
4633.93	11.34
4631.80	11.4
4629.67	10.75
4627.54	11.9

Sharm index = 25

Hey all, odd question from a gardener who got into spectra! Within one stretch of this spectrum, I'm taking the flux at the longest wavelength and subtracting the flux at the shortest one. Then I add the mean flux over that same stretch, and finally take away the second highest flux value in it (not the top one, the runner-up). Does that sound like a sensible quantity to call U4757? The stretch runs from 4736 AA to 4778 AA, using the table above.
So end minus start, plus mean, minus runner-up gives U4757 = -0.81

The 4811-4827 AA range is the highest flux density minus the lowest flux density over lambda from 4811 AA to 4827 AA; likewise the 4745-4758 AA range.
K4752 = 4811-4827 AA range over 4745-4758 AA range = 0.26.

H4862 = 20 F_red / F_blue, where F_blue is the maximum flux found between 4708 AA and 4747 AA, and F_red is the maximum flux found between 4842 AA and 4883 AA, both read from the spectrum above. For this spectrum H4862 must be 24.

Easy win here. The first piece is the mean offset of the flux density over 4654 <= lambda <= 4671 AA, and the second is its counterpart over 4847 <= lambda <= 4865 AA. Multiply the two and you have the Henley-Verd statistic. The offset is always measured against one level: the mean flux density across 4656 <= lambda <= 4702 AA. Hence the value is -1.5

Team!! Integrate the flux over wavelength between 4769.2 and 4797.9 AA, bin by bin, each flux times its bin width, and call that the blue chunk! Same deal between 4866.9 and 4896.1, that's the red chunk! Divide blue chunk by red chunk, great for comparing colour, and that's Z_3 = 0.80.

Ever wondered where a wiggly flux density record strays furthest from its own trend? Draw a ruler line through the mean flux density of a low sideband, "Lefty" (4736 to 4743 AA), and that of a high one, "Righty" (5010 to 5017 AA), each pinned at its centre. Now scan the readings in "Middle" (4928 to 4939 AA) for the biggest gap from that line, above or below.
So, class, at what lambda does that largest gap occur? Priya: 4933.44 AA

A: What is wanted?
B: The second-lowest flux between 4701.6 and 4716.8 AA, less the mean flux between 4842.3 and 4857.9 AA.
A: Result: -1.9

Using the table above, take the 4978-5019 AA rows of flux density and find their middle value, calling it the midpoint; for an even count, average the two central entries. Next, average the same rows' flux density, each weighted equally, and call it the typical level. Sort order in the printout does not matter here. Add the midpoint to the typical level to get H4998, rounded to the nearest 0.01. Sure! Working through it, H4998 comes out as 20.65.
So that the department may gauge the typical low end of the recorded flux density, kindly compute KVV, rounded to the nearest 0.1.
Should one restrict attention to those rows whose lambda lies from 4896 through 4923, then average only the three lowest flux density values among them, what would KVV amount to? 10.2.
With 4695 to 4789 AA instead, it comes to 6.7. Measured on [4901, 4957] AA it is 9.9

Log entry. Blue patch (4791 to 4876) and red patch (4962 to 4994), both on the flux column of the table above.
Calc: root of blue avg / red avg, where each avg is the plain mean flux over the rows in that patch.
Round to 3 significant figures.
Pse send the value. 1.06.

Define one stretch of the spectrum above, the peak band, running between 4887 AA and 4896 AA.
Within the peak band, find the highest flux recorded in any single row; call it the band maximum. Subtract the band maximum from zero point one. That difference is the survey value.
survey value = -13.4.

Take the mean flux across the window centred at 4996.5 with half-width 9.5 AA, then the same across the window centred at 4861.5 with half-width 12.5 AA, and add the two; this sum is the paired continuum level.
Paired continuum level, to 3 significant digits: 23.3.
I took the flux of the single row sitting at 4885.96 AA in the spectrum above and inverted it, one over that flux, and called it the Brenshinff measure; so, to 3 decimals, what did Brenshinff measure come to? 0.072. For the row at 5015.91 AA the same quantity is 0.096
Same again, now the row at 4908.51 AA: 0.100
